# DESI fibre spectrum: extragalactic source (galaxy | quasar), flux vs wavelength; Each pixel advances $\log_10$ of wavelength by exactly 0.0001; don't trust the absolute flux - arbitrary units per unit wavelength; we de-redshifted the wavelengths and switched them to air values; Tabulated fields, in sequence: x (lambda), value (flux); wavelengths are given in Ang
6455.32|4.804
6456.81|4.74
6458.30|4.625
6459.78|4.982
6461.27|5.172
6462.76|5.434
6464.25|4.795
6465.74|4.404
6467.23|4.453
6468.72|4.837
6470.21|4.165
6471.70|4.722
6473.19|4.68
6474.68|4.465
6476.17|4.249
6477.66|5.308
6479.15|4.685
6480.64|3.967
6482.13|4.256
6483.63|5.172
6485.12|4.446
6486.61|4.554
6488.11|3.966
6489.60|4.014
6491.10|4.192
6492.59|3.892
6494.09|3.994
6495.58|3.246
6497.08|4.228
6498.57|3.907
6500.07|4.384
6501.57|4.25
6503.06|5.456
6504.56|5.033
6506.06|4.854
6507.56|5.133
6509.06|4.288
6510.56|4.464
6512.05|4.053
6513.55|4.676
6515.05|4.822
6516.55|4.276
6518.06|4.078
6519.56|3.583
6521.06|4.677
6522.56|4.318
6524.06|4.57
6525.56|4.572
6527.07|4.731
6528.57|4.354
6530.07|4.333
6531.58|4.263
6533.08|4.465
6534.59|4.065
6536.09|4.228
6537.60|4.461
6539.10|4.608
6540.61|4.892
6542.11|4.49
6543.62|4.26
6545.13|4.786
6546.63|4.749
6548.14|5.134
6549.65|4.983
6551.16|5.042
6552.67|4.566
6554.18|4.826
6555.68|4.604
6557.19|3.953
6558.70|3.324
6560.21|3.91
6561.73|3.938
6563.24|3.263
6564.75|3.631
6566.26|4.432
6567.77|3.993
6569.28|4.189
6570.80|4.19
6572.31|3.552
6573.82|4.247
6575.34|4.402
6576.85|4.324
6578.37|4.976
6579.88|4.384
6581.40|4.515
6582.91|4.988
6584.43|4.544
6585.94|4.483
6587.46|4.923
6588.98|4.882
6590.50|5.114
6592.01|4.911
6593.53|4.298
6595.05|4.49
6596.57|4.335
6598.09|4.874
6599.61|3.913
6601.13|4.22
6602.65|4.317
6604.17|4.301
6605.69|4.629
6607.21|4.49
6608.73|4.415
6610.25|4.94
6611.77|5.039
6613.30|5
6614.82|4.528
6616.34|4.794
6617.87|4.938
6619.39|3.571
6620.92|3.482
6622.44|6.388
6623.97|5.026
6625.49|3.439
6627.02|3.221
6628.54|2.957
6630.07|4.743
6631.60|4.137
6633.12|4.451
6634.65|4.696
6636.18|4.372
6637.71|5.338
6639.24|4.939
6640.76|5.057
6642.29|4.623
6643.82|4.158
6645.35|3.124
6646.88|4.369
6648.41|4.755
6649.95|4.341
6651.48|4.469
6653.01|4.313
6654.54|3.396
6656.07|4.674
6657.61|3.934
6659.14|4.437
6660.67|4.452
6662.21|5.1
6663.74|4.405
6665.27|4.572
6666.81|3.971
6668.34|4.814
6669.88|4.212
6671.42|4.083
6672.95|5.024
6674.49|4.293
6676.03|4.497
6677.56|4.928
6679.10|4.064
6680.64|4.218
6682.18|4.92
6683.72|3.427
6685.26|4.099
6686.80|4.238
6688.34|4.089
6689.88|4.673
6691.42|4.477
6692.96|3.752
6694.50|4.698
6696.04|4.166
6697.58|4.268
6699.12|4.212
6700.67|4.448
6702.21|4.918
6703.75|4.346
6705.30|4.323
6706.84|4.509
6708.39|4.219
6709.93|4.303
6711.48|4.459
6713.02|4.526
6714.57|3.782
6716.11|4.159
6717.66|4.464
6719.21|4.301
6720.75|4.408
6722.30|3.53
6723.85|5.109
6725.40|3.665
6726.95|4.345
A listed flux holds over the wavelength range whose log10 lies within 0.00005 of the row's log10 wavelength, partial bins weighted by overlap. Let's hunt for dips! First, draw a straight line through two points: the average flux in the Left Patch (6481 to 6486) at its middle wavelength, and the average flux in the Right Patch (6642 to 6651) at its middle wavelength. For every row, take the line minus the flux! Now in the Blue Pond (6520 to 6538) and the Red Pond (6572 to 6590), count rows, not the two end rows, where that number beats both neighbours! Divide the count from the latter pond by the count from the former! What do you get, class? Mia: 1.00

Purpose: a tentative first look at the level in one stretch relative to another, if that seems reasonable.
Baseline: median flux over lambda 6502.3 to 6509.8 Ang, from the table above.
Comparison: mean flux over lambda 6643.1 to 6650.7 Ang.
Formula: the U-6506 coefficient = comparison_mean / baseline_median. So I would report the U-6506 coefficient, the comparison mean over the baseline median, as 0.82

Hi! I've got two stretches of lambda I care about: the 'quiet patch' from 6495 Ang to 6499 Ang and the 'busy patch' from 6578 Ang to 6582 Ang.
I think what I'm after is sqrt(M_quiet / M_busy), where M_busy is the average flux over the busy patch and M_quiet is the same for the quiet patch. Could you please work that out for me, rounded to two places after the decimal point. 0.91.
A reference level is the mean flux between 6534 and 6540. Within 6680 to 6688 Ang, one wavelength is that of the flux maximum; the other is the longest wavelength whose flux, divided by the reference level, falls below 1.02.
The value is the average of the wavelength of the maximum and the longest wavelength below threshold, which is 6684.5 Ang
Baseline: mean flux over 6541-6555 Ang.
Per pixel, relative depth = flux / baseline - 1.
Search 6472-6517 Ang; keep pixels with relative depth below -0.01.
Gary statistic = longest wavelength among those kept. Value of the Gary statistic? 6516.55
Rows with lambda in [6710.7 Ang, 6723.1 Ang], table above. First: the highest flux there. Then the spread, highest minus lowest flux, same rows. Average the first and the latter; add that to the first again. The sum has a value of 7.29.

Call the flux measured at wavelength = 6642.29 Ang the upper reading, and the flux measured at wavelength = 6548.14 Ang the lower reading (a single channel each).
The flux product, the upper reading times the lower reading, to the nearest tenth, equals 23.7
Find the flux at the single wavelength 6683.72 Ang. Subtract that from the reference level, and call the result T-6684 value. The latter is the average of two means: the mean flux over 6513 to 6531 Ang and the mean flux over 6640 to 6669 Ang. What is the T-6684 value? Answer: 1.0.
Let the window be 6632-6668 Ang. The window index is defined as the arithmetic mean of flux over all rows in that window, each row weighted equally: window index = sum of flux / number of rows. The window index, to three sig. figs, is 4.43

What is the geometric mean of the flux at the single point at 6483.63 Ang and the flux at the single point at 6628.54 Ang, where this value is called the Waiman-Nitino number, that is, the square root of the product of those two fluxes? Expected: 3.91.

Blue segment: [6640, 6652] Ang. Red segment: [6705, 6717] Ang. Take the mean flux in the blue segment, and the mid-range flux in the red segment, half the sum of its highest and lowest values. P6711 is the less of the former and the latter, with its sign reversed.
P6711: -4.2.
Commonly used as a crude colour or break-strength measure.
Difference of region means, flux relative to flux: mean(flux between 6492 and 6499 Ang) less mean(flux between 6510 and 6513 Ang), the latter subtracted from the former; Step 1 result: -0.4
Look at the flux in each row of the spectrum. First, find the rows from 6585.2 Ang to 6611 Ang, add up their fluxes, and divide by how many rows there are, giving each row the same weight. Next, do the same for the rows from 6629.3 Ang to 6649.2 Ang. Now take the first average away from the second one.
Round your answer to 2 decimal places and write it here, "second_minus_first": -0.04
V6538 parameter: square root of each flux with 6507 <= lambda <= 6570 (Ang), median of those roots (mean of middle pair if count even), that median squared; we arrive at 4.446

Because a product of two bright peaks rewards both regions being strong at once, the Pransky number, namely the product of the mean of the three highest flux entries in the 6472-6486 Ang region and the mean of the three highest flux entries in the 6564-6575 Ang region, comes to 21.7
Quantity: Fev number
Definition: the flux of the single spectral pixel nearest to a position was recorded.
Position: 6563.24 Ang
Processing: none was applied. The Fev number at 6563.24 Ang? 3.263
